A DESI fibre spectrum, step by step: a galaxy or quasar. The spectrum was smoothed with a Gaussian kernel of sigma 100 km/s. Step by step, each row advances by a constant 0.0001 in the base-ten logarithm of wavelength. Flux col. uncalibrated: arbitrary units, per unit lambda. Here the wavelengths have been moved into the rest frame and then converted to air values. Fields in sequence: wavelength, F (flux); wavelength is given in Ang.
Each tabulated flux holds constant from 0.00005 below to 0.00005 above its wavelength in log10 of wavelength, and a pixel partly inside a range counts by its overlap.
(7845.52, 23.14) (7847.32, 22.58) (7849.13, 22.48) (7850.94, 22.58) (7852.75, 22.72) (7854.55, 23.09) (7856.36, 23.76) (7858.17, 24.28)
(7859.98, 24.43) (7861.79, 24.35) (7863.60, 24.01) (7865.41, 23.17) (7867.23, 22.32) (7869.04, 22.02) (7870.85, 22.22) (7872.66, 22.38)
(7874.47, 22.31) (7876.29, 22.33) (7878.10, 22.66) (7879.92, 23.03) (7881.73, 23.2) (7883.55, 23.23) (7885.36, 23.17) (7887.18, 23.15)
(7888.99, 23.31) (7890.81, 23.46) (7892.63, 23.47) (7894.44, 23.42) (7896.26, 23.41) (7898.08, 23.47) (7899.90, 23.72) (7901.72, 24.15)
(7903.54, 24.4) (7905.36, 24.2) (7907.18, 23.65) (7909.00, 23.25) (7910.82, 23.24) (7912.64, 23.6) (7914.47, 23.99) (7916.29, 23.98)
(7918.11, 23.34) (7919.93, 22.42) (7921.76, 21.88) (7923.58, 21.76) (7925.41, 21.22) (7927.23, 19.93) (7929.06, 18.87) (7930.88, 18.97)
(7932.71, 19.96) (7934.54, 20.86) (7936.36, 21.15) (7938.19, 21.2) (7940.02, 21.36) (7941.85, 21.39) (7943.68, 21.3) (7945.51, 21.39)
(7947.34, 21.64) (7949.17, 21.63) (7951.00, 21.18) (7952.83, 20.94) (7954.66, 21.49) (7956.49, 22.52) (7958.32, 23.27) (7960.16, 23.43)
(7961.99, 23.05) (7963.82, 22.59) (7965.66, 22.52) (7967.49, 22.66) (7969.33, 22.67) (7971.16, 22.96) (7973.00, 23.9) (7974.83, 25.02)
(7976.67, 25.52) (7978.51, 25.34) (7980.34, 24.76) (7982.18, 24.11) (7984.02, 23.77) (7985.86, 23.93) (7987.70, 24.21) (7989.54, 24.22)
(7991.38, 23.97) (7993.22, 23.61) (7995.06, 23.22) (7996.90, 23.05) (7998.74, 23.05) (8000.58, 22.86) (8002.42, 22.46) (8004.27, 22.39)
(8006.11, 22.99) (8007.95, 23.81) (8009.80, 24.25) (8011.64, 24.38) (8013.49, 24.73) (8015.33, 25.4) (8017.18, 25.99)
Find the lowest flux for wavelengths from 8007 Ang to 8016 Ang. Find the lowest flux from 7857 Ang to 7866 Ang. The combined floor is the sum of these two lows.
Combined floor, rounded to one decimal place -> 47.0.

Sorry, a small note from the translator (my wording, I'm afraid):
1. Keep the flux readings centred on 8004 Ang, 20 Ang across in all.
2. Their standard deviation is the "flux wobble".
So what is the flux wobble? 0.8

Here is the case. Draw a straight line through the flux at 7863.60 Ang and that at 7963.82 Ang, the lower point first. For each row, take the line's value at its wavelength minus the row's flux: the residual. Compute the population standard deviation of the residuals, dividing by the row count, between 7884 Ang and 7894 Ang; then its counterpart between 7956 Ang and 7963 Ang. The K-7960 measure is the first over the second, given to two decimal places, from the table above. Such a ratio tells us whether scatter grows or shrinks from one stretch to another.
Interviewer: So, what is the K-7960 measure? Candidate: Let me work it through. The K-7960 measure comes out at 0.47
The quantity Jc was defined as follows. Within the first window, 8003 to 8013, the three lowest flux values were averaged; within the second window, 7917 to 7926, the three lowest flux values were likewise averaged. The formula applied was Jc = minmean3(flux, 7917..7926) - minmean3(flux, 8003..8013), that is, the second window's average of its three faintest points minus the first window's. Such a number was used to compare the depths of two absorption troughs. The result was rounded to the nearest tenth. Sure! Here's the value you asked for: -1.4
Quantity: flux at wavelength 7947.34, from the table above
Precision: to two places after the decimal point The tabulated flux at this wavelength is 21.64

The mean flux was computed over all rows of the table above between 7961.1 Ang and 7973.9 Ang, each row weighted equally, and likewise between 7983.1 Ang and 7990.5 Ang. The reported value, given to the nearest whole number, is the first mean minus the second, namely -1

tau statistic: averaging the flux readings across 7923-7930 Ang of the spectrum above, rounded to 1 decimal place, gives 20.4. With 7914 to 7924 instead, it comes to 22.9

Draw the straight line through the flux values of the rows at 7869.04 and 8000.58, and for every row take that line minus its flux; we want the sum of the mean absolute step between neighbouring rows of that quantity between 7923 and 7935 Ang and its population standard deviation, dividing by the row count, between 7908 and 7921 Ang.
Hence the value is 1.32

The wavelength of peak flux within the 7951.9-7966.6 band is 7960.16 Ang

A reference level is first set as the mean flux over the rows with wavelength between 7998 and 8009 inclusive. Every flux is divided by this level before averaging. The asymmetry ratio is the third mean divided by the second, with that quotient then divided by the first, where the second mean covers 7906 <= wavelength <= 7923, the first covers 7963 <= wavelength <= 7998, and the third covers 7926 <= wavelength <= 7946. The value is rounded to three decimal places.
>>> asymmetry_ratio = 0.853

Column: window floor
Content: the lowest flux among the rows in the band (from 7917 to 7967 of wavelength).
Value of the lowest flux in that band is 18.87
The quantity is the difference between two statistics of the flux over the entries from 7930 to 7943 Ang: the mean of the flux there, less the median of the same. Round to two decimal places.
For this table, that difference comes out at -0.45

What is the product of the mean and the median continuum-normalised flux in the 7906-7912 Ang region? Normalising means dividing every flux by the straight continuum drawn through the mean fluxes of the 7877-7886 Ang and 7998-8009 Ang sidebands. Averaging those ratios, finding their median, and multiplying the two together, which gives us 1.03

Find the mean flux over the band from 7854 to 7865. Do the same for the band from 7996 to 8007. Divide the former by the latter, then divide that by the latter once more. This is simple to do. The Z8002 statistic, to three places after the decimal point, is 0.046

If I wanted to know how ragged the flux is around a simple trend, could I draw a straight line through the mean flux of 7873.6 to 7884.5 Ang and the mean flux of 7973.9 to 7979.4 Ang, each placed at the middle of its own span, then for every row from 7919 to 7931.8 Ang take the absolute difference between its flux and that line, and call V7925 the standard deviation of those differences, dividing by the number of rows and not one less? 1.44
